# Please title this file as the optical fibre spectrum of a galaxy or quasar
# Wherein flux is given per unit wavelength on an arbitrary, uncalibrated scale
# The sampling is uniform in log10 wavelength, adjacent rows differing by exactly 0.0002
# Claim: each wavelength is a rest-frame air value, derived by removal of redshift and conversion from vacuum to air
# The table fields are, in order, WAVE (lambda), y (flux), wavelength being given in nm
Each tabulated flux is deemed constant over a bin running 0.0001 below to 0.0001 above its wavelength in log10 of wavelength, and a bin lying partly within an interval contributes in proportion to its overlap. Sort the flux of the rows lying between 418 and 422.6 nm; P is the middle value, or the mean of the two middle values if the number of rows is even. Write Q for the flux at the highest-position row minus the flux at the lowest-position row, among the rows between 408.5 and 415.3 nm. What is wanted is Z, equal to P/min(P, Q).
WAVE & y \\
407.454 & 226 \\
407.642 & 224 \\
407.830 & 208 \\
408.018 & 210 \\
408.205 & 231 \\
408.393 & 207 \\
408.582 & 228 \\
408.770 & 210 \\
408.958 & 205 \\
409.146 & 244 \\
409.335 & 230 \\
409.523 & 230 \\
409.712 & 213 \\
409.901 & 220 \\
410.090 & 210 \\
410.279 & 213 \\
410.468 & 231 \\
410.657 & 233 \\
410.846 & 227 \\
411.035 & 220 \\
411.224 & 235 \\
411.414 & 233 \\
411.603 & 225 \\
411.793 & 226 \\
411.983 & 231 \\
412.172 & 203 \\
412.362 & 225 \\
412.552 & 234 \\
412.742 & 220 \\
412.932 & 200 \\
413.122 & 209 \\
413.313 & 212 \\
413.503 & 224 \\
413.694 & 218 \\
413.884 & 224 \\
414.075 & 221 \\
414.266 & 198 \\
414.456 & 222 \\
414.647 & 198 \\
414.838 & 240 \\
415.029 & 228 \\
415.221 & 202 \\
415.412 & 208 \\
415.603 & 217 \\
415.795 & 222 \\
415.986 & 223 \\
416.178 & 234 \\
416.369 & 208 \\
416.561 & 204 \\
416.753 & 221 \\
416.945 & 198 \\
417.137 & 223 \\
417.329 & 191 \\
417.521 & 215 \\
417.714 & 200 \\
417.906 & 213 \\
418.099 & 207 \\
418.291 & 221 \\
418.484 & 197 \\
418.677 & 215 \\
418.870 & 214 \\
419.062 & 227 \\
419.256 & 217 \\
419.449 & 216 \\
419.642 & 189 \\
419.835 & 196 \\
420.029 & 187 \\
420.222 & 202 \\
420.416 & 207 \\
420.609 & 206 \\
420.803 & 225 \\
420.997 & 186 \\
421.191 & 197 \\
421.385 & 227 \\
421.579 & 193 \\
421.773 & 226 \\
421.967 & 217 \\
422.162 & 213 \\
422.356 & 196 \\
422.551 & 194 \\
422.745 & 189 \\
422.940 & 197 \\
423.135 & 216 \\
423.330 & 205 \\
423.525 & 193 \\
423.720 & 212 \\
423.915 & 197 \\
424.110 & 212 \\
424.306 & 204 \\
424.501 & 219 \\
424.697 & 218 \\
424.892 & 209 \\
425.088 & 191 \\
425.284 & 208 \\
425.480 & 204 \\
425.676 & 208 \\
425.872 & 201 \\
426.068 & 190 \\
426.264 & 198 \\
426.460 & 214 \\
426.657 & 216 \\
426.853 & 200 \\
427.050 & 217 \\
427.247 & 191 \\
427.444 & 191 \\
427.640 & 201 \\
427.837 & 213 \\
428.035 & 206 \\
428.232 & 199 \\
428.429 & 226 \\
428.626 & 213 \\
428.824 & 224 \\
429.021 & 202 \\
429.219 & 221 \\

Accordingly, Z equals -8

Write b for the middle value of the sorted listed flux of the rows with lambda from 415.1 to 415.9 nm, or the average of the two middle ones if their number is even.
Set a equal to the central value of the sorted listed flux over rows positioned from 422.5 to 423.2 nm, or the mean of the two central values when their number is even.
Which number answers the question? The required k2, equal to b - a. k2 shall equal 17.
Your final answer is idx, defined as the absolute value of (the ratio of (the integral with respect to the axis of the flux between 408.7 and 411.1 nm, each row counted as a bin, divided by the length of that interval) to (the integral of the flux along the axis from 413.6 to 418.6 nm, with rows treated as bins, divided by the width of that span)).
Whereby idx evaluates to 1.04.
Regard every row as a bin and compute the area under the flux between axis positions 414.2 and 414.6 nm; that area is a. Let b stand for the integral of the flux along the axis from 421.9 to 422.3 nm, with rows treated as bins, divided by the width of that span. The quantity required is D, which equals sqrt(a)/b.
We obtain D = 0.0431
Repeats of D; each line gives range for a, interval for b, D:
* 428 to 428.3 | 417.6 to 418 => 0.0377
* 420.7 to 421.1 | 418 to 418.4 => 0.0425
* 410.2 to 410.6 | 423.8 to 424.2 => 0.0461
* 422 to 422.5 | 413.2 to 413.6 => 0.0466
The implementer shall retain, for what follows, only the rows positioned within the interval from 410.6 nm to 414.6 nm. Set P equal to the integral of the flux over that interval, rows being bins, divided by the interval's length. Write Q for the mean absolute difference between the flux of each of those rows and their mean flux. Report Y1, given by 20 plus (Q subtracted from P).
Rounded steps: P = 221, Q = 8.3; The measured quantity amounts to 232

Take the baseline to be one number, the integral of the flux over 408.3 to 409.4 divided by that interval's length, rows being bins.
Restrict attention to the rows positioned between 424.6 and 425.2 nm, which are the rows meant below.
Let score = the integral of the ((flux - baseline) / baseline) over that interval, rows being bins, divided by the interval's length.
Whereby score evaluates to -0.06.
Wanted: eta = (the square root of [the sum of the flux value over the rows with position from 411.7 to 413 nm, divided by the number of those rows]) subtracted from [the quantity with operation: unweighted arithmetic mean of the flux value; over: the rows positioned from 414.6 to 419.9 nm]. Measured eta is 197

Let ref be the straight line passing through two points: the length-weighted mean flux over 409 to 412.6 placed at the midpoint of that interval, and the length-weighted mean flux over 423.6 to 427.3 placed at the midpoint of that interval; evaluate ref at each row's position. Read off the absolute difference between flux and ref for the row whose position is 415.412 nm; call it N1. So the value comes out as 11.0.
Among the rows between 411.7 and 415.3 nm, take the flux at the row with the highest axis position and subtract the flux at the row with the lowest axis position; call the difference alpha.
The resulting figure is -24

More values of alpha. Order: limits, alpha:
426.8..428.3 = -1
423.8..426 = 4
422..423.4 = -8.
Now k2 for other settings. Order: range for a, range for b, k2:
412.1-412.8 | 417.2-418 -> -16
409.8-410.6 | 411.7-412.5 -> 9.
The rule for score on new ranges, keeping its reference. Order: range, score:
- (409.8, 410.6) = -0.01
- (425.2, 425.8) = -0.06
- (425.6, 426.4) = -0.09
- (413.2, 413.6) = -0.01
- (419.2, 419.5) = -0.02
